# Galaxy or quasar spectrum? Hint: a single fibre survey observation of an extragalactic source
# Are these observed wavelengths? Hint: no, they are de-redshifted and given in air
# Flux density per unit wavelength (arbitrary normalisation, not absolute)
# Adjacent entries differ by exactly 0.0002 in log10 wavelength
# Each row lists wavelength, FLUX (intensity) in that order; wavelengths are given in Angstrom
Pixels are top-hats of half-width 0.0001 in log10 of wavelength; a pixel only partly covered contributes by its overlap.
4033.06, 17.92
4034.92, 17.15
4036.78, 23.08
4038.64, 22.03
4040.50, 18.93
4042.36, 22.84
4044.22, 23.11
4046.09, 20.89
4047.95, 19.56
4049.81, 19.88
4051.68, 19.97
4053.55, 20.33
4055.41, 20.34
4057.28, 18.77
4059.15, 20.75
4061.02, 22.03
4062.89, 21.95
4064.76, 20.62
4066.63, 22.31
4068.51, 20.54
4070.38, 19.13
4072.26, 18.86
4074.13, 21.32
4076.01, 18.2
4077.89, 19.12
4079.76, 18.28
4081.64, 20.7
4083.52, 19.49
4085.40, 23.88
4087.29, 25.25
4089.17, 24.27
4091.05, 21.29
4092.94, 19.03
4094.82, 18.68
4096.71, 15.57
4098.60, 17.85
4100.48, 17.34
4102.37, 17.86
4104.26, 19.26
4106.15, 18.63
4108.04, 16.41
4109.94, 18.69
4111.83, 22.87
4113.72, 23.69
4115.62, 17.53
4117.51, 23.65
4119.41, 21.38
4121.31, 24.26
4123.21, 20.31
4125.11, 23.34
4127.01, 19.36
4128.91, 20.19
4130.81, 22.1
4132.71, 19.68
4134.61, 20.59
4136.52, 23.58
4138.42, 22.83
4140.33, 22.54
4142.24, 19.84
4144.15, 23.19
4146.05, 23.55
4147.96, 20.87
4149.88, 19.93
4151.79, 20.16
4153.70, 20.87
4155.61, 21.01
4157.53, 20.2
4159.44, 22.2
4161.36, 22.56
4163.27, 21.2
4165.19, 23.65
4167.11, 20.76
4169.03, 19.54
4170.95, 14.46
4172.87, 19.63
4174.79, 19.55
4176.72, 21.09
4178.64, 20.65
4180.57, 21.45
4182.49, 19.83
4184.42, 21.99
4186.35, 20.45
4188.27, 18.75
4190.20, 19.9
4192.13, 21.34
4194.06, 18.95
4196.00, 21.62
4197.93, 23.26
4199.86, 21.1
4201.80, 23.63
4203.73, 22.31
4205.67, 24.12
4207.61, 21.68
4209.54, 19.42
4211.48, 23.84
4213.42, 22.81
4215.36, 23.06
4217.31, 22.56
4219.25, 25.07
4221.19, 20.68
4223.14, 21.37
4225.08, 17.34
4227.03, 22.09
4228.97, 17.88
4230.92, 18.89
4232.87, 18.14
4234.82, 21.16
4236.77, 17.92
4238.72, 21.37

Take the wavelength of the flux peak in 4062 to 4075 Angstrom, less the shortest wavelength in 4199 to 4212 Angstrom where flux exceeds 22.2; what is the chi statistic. -135.2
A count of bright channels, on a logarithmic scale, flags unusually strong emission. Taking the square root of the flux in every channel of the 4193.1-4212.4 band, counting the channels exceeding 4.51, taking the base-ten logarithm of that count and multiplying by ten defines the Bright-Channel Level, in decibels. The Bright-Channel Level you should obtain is 9.0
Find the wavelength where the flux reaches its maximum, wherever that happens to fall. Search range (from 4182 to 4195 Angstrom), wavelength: 4184.42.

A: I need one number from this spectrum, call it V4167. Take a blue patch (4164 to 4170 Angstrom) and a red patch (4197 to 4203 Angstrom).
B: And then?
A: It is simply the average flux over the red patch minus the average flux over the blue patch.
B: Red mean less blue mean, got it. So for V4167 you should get 1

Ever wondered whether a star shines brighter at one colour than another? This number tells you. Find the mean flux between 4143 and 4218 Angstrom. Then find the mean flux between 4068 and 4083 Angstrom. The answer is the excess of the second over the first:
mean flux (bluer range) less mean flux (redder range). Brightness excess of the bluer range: -1.7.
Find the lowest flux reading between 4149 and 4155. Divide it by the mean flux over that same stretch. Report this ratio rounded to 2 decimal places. 0.98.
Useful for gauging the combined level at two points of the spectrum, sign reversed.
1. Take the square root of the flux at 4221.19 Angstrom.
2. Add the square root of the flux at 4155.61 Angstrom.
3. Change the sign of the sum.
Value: -9.13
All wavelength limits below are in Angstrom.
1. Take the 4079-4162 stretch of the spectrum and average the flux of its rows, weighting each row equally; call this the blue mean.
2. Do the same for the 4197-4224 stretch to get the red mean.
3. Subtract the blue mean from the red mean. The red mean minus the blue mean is 1.7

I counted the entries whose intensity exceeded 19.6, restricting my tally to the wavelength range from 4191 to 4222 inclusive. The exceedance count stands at 14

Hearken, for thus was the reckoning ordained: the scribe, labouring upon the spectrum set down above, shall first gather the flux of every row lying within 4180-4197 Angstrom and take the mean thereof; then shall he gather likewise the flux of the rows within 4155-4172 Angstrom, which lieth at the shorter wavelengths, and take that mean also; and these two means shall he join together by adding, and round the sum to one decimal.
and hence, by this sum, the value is 41.1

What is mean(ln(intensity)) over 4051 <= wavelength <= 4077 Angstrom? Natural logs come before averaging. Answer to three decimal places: 3.012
